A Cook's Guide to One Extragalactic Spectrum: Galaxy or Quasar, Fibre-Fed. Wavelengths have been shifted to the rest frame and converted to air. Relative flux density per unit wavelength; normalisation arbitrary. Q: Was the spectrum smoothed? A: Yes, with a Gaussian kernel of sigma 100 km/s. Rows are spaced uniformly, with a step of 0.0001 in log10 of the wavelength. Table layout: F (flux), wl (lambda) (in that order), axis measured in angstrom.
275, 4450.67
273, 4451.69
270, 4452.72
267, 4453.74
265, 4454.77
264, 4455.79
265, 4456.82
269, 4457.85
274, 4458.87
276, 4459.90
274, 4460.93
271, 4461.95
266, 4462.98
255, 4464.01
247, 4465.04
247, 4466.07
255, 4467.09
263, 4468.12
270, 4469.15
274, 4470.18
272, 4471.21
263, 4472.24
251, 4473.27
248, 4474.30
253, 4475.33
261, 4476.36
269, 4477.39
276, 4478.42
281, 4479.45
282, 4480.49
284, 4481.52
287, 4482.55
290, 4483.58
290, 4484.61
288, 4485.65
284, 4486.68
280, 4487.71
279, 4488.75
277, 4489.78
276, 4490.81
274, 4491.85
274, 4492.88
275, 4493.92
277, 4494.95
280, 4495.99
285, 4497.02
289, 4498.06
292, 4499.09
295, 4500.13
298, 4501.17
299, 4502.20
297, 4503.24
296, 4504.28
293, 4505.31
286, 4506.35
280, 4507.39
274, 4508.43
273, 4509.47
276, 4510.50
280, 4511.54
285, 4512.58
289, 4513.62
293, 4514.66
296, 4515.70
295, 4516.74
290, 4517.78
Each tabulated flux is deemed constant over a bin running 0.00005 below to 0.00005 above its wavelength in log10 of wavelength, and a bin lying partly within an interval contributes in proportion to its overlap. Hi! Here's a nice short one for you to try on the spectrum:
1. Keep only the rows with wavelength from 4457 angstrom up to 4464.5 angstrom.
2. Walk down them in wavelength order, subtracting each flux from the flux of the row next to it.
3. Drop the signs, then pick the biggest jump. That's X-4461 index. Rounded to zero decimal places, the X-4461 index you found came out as 11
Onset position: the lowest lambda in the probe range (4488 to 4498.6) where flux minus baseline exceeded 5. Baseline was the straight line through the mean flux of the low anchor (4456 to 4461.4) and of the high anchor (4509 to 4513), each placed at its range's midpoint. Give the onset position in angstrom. 4497.02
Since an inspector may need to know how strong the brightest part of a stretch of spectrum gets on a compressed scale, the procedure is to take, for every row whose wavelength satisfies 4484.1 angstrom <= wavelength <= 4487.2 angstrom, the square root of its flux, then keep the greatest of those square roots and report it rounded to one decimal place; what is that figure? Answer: 17.0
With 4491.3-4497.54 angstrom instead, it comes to 16.9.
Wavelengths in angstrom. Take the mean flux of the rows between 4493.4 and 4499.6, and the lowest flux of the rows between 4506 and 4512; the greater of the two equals 283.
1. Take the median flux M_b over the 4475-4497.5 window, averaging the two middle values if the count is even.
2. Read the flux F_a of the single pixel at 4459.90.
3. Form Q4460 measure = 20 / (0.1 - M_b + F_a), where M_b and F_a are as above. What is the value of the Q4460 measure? -6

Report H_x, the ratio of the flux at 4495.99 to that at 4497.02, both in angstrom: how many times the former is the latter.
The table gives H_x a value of 0.98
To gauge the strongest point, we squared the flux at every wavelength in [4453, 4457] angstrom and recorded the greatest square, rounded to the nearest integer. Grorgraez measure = 71289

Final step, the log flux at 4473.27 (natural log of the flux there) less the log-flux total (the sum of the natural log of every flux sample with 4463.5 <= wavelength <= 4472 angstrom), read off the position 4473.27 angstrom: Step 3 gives -39.0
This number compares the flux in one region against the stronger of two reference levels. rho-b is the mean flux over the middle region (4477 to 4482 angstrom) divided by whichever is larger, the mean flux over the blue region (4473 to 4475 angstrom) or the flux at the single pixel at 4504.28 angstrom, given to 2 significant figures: 0.94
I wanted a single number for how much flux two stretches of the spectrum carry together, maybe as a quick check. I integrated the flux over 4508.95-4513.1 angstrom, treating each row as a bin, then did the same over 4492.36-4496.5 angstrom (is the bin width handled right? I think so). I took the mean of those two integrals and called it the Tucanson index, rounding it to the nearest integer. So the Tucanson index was 1151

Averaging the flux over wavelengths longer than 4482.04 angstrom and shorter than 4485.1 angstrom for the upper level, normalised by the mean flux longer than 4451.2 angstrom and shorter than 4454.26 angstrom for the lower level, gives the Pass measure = 1.07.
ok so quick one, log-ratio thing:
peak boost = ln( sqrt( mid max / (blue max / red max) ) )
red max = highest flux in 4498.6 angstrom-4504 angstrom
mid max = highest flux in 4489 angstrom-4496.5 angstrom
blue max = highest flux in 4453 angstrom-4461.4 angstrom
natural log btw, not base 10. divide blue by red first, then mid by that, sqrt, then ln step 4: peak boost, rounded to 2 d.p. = 2.86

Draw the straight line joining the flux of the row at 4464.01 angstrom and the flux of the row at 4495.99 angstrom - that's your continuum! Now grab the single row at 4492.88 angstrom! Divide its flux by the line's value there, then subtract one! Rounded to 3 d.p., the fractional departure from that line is -0.013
